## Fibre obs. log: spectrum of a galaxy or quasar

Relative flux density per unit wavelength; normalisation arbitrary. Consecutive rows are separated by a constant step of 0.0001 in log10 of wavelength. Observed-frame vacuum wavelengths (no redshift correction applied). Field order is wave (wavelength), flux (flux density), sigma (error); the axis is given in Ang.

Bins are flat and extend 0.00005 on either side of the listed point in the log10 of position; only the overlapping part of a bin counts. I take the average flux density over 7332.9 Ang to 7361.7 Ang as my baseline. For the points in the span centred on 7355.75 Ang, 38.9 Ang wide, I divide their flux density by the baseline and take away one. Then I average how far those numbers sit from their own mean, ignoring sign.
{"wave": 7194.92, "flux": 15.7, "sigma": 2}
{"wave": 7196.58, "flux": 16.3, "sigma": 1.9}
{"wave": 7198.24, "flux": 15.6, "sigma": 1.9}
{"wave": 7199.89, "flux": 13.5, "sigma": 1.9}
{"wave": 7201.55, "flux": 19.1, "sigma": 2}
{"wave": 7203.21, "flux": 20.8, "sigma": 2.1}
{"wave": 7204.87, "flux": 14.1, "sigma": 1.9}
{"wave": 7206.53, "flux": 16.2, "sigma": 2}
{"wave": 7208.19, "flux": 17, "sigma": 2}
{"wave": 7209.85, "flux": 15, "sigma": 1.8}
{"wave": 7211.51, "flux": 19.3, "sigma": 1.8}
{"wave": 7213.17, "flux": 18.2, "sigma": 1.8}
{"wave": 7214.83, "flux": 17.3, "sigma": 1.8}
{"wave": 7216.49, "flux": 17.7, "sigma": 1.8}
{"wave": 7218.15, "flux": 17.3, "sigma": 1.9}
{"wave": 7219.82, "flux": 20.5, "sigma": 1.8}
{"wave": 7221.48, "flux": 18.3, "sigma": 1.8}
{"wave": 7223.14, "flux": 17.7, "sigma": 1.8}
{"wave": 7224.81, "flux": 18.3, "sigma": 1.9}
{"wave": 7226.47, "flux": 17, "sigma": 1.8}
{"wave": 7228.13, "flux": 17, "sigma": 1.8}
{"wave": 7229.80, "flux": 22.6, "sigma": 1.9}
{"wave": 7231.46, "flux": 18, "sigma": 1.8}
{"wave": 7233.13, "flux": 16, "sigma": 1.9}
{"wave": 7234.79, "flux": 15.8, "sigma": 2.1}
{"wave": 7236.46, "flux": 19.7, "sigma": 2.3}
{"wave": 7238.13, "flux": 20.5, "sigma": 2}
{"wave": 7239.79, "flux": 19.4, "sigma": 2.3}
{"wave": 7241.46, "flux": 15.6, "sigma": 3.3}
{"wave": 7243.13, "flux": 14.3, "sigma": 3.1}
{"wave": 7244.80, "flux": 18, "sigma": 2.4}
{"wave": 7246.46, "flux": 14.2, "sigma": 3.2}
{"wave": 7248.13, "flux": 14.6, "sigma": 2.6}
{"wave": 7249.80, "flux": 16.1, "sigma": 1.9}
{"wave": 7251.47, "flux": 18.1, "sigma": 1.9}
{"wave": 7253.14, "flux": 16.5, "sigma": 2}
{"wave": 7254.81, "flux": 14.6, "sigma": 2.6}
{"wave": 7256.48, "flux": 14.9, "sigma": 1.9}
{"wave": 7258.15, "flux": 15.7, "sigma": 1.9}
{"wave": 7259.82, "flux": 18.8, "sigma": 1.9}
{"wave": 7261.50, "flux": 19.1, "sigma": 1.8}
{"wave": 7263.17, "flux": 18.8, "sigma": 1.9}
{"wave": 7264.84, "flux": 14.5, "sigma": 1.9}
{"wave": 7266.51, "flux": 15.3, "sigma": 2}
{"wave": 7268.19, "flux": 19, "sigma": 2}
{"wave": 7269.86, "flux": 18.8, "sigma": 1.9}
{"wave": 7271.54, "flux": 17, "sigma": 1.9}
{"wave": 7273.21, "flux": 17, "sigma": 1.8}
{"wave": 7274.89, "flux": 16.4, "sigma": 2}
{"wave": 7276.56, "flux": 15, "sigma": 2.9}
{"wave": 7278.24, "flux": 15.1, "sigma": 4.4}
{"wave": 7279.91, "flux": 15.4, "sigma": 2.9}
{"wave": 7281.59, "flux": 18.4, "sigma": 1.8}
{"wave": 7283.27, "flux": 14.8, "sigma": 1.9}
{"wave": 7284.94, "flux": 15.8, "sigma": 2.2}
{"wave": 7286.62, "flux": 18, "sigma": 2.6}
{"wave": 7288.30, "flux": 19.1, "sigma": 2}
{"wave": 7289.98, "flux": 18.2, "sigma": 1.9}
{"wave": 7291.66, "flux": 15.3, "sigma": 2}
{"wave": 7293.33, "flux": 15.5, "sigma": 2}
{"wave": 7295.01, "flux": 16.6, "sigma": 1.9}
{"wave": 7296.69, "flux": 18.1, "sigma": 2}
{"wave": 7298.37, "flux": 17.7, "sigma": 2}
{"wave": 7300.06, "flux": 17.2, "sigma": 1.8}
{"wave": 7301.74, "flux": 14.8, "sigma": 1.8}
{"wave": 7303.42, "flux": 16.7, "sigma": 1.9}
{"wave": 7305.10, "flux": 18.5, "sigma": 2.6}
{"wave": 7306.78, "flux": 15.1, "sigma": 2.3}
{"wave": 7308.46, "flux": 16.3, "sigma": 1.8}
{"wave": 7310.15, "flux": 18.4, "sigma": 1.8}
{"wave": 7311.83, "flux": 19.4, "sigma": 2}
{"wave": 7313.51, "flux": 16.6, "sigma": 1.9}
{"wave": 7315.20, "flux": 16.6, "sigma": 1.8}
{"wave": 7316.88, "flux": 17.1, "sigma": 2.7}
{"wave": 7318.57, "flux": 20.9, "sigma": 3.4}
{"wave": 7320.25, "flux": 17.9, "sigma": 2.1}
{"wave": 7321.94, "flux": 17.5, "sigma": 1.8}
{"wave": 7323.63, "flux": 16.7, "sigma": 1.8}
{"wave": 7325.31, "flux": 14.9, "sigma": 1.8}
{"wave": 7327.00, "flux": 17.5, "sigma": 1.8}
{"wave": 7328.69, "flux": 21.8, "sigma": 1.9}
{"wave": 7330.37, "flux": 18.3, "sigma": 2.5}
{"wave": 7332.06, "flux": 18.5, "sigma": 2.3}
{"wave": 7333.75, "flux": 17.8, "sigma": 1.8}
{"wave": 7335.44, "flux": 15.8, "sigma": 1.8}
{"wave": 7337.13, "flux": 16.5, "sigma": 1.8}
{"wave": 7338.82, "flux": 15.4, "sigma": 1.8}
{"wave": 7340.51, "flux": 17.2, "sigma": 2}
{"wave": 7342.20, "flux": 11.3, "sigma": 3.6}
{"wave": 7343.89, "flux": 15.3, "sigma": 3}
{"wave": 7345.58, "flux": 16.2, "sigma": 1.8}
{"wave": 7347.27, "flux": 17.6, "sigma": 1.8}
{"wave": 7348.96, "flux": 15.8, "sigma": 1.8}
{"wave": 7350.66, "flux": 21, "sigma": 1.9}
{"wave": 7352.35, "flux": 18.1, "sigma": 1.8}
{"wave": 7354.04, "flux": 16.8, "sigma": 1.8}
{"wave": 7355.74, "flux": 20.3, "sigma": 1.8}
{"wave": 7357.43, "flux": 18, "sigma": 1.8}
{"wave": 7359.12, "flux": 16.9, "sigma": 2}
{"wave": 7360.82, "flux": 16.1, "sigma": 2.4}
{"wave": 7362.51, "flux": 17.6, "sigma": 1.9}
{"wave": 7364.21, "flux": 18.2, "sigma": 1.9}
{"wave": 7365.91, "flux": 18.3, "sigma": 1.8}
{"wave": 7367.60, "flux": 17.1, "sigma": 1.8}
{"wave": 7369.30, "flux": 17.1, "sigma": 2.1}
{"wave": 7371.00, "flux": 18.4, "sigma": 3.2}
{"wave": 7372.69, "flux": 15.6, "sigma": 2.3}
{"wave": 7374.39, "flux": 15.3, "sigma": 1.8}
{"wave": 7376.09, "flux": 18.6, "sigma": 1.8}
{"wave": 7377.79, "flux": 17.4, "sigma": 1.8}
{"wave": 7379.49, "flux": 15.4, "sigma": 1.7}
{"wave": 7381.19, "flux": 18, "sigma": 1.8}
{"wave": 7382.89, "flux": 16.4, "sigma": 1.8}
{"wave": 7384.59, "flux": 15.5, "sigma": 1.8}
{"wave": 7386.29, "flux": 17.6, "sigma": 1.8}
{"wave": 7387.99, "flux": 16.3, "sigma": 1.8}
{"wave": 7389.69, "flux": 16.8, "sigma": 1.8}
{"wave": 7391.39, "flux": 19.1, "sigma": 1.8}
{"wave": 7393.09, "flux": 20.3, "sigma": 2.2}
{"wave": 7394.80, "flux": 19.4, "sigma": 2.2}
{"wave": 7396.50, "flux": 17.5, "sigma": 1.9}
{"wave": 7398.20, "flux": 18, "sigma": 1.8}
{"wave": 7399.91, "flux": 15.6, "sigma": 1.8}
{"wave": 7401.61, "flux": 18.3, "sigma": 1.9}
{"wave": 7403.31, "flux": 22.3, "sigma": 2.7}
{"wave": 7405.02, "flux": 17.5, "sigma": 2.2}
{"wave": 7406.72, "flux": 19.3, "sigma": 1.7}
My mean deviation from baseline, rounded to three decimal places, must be 0.079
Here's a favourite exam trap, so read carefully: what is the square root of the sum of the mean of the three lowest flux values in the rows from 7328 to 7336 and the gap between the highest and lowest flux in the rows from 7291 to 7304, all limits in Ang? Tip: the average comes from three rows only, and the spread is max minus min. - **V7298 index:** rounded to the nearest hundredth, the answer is 4.54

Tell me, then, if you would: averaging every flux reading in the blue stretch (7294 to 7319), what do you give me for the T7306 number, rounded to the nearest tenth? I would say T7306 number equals 17.3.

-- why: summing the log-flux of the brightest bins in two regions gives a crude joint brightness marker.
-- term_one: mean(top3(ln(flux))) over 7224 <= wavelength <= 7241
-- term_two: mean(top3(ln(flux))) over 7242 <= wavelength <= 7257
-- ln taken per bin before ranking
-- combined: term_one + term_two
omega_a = 5.90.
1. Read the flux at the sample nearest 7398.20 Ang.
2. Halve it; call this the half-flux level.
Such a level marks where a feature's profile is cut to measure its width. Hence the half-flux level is 9.00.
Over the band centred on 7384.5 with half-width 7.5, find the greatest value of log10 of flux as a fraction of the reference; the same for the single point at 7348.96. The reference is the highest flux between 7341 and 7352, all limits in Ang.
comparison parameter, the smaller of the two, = -0.12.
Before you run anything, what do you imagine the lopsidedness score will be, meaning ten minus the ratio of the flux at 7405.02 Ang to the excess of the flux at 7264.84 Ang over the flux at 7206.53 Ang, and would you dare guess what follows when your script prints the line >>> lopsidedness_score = 20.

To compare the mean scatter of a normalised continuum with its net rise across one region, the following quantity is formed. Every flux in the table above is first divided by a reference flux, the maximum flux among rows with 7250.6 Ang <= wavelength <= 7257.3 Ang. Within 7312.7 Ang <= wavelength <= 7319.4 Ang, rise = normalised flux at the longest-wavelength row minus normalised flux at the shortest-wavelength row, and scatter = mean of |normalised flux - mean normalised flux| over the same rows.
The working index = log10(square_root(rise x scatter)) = -0.85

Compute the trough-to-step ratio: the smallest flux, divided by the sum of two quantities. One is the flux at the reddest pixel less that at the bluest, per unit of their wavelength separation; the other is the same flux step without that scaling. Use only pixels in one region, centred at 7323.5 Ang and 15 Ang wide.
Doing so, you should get 12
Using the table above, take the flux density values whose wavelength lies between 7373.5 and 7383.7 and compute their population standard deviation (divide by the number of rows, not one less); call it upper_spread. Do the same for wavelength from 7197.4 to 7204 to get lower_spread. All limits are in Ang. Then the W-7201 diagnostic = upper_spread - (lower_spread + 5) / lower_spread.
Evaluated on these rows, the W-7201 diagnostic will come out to -1.5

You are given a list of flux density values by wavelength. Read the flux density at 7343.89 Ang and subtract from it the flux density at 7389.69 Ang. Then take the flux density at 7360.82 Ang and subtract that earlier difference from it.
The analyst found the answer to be 18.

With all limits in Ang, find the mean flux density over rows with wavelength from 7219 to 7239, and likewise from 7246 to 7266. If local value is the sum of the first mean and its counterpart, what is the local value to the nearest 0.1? 34.8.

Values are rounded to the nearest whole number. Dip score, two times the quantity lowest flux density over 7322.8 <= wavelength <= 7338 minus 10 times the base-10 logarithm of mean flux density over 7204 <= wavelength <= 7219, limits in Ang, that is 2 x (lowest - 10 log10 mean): 5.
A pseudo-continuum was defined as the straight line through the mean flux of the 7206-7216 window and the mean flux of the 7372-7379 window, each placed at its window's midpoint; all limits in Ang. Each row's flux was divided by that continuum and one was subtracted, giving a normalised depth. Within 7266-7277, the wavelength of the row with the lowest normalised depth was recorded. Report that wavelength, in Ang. 7276.56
